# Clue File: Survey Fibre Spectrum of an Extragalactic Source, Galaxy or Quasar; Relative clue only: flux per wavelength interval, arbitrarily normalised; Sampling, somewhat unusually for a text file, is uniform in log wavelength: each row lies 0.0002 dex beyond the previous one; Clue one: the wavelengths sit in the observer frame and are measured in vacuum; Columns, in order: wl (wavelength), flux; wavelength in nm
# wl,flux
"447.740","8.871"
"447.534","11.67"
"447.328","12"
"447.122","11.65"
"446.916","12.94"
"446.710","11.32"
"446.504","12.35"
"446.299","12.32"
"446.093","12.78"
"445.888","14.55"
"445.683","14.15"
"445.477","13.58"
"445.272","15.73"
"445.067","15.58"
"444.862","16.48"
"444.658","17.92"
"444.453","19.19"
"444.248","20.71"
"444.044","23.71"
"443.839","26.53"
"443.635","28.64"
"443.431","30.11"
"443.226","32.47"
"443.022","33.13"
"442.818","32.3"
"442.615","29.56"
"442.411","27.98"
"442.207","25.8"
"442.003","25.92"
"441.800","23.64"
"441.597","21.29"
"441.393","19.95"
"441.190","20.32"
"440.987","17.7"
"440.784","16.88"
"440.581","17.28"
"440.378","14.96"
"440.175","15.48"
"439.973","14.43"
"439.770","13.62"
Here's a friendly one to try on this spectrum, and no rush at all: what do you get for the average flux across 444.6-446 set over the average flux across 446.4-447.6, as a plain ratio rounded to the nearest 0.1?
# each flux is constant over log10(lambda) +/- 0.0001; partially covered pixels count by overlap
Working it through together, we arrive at 1.3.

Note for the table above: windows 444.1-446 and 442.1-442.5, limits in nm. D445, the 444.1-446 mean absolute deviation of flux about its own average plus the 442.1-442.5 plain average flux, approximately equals 29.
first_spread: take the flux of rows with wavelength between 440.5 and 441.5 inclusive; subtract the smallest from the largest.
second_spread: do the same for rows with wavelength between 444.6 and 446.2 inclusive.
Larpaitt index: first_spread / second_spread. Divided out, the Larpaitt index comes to 0.67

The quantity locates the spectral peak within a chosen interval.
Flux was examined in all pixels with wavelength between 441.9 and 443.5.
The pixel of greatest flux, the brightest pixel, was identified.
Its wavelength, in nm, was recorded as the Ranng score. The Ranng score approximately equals 443.022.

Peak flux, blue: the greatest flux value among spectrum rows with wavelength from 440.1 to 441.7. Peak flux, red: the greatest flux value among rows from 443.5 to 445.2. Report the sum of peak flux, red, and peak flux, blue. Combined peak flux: 50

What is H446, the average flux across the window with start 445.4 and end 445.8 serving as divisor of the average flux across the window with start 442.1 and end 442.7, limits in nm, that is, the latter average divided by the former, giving 2.0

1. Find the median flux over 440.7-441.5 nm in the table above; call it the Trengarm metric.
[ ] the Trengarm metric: 19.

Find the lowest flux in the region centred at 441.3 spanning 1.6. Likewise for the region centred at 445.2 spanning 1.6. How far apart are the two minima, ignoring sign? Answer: 3.3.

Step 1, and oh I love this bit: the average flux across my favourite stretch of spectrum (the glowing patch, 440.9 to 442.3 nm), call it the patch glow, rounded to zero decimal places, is 22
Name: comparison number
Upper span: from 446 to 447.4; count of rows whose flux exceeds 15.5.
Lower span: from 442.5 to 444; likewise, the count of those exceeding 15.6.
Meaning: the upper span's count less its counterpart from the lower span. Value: -7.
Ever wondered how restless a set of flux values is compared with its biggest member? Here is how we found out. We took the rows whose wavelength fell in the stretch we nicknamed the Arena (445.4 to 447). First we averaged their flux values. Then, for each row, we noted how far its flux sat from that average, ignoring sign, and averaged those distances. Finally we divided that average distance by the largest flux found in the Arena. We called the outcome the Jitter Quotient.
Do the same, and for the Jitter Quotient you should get 0.056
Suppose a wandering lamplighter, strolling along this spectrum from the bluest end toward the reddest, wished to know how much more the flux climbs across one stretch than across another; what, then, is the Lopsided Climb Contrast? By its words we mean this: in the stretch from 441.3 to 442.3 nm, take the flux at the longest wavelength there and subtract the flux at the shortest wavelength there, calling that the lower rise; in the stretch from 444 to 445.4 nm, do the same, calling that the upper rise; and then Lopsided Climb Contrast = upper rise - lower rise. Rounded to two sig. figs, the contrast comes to -14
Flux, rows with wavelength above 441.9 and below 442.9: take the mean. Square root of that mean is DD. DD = 5.3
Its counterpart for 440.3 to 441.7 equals 4.3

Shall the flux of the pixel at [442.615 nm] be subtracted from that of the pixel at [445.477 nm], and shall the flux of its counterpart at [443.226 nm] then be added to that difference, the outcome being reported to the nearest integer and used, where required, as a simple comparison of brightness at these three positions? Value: 16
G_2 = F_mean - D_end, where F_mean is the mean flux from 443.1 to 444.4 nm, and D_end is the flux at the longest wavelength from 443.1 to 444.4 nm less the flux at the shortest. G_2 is 39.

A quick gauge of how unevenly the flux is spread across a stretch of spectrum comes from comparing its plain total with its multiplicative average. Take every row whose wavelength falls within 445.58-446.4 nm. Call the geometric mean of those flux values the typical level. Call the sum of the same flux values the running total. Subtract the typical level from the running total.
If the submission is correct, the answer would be 40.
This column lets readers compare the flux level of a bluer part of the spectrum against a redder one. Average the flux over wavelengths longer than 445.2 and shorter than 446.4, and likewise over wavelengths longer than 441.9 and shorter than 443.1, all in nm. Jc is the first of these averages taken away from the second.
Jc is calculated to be 15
